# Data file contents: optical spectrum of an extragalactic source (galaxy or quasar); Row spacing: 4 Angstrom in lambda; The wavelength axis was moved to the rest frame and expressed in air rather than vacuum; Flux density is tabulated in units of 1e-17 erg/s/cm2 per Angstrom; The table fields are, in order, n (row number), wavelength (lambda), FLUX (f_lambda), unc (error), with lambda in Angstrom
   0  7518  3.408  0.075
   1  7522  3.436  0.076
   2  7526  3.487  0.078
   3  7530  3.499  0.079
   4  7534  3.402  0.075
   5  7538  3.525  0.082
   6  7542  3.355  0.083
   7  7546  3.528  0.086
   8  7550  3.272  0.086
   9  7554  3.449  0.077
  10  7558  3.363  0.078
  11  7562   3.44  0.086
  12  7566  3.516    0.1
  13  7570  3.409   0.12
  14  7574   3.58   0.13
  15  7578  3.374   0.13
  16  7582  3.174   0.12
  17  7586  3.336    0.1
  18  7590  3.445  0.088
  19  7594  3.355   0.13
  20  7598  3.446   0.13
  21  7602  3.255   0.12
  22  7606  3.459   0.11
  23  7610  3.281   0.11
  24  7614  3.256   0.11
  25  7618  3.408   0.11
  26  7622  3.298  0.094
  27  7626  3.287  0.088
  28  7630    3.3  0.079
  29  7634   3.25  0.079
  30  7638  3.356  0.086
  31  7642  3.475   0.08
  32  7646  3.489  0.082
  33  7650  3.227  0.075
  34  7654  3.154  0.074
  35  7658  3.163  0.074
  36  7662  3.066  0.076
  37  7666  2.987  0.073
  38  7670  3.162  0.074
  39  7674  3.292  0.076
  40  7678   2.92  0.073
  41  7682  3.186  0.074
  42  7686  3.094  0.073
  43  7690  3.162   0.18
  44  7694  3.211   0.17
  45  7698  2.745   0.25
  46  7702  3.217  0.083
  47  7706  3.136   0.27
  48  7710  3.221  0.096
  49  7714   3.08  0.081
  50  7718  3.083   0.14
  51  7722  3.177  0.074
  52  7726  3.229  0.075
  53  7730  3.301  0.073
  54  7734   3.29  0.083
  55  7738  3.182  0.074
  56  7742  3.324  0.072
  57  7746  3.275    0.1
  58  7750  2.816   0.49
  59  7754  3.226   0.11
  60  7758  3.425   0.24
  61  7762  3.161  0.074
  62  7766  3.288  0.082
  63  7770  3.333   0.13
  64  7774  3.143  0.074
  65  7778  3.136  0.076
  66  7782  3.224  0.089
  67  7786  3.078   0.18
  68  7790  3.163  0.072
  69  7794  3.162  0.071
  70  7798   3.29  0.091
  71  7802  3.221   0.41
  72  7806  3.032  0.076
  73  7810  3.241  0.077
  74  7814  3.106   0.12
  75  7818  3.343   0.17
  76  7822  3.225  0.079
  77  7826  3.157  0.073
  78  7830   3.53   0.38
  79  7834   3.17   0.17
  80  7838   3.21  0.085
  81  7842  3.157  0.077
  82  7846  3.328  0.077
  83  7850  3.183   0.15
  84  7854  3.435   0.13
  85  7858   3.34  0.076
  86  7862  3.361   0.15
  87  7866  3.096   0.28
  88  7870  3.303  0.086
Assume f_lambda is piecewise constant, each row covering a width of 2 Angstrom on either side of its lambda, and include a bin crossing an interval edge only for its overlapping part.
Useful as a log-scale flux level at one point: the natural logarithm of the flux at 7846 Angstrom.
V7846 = 1.20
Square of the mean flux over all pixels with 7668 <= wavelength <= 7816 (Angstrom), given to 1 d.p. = 10.1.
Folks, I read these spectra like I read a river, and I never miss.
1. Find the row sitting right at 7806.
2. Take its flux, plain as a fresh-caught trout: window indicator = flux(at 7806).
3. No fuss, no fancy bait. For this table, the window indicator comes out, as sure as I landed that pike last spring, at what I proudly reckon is 3.032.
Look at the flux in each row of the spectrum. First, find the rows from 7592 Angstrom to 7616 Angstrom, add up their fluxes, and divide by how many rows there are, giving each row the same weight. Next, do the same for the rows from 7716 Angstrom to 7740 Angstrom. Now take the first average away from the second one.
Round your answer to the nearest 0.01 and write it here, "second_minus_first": -0.13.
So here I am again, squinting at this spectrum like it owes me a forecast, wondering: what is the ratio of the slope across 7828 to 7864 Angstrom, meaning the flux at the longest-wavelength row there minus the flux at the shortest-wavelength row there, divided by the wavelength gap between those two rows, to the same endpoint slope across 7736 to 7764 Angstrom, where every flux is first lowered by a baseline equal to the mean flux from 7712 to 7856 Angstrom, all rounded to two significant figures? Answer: 6.0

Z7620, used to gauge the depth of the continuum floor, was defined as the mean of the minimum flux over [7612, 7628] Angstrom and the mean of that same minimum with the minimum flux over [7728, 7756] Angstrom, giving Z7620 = 3.15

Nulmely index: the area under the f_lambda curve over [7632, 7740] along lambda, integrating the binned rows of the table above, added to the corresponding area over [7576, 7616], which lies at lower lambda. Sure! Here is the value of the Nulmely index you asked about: 477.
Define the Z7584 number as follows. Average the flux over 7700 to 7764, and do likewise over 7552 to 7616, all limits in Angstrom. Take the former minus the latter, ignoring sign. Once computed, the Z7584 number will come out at 0.19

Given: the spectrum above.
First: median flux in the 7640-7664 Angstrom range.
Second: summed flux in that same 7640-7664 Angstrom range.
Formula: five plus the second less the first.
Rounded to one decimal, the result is 21.4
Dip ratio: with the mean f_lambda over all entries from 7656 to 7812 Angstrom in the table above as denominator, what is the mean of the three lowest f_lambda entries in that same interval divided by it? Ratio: 0.893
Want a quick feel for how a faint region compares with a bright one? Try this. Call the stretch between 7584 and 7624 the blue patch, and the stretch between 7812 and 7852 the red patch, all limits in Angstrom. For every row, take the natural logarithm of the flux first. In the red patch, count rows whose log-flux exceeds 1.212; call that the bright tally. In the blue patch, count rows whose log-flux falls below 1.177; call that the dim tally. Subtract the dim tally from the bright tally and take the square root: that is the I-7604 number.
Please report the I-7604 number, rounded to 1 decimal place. 1.0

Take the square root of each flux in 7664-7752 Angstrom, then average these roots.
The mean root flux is 1.77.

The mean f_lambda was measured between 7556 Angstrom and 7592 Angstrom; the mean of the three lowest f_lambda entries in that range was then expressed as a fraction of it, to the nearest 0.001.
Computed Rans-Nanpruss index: 0.967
